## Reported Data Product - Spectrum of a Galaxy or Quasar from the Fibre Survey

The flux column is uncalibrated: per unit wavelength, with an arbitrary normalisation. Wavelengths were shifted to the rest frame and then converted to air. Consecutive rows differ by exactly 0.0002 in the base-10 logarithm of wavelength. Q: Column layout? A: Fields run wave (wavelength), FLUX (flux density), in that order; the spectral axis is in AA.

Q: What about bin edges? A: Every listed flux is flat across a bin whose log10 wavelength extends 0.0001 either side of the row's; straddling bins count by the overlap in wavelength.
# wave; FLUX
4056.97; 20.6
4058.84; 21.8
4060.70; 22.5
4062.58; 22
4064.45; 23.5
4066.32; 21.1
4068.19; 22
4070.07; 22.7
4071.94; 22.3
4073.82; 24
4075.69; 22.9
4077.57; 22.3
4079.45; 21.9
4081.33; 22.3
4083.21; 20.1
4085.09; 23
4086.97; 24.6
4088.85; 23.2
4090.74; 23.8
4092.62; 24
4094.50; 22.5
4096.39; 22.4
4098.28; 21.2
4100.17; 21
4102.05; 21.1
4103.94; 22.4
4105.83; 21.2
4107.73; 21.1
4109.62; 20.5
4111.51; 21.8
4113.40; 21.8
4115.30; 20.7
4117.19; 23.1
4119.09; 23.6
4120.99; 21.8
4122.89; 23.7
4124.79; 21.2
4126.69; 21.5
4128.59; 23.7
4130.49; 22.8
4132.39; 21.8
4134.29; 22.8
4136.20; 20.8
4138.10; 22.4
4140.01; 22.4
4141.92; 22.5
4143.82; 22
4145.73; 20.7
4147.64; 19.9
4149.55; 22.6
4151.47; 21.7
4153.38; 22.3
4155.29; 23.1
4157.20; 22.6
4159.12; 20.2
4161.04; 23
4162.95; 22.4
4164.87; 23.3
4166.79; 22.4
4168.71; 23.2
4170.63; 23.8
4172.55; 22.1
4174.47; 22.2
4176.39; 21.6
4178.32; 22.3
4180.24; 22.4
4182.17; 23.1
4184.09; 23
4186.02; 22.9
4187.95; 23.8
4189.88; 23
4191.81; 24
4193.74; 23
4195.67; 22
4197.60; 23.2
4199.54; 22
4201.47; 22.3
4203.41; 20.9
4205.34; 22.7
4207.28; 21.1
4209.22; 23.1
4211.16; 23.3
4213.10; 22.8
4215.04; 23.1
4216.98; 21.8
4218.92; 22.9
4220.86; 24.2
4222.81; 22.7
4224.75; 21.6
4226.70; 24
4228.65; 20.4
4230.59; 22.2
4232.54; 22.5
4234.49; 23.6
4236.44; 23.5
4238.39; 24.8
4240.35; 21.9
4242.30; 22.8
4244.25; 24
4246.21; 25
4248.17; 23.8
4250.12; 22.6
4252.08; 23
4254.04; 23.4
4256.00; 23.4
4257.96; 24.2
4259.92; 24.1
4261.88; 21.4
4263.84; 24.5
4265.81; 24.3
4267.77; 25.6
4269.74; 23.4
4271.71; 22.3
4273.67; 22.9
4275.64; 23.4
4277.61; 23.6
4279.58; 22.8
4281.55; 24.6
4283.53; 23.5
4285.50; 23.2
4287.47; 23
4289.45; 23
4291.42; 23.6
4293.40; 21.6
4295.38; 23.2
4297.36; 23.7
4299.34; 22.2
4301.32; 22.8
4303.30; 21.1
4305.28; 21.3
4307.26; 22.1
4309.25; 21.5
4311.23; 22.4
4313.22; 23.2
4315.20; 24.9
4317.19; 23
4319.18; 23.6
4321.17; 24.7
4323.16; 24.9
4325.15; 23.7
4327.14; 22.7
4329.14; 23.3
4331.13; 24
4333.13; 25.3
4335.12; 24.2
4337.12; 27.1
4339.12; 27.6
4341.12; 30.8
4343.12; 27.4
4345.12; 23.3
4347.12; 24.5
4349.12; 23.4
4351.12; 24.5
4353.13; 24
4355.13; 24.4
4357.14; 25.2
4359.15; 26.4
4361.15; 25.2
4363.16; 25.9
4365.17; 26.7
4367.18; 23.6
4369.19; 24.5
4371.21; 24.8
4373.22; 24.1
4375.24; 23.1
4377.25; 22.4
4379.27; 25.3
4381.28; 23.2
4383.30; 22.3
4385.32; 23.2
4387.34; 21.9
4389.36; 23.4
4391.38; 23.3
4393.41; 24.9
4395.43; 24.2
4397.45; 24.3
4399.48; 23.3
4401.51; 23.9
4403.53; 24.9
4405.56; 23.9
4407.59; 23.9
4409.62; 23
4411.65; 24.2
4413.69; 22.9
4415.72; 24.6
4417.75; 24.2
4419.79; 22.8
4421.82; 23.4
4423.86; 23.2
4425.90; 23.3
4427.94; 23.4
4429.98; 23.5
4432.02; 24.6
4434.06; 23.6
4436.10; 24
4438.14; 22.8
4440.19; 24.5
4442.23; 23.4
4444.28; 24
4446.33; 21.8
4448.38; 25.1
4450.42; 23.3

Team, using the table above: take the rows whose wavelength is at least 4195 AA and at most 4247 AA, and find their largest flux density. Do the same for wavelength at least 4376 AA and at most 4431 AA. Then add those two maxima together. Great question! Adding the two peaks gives 50.3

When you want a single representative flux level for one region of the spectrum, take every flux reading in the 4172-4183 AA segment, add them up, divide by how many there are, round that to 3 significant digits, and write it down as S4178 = 22.3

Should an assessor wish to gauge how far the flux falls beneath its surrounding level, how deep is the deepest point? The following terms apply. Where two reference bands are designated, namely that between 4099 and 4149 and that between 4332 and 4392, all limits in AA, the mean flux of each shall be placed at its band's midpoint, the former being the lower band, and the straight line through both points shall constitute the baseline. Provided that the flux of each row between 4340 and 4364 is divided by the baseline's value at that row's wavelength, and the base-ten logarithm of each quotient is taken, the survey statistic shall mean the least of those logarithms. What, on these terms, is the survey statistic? -0.022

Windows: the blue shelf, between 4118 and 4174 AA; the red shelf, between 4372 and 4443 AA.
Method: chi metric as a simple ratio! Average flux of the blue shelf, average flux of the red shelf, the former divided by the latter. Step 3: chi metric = 0.94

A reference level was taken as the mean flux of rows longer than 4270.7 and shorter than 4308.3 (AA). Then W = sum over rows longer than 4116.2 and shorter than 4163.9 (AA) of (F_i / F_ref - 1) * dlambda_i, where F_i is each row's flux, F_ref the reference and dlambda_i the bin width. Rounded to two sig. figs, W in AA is -1.4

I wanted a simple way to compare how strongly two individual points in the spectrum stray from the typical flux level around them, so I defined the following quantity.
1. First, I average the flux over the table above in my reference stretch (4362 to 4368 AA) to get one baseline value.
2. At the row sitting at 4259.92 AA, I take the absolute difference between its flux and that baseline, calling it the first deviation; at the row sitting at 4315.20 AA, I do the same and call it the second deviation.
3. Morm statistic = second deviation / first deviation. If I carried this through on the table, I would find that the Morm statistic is 0.4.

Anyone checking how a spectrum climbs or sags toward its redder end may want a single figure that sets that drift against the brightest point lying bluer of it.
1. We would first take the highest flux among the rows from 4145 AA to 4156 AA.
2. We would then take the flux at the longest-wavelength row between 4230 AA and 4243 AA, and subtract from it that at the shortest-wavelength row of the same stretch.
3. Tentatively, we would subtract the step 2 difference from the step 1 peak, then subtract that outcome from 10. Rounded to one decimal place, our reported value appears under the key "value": -12.5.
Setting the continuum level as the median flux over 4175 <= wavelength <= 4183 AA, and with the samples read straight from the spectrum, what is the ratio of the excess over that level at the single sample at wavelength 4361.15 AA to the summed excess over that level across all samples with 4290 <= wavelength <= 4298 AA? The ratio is 1.1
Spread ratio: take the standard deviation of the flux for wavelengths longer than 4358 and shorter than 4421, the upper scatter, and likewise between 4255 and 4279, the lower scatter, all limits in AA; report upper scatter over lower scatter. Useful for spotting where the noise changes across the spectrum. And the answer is 1.1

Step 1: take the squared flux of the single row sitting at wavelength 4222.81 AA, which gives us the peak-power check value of 515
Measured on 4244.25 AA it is 576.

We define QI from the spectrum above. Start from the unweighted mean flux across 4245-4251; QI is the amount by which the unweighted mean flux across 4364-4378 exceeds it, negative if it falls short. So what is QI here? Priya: 0.4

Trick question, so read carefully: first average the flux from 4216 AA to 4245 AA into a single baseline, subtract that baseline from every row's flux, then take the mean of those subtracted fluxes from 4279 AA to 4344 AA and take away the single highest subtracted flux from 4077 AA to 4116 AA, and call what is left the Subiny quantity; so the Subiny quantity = -0.8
